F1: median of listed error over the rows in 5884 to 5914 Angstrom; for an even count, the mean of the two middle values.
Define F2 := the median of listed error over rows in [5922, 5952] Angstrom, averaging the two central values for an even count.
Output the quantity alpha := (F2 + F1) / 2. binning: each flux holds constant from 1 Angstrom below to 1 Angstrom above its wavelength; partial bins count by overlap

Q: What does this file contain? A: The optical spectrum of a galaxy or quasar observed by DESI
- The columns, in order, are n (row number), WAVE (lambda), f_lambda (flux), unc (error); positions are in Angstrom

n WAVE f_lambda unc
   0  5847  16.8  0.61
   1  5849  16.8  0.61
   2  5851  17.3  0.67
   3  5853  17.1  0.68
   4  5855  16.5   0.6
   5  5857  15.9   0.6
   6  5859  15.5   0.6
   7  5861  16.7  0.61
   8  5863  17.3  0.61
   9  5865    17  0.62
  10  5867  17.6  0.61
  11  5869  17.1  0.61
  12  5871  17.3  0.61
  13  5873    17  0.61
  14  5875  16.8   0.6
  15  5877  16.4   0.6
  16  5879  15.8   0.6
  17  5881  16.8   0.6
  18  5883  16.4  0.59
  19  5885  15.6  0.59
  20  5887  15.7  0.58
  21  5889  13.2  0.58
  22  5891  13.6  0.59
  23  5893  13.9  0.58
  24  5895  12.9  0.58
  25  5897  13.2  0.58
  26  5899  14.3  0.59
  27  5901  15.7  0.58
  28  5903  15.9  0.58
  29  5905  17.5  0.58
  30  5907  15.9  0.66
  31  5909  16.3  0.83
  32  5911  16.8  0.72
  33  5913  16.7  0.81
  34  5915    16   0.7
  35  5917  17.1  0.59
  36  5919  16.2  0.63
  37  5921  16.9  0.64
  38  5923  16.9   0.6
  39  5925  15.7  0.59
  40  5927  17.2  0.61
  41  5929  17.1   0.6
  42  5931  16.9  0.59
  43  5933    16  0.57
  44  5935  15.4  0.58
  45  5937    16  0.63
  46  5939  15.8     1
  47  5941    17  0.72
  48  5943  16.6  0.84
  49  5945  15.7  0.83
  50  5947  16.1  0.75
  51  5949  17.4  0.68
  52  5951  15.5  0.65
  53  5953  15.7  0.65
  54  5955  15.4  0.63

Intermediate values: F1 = 0.580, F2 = 0.630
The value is 0.605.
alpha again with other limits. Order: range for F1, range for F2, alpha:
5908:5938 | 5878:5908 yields 0.595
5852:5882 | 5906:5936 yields 0.610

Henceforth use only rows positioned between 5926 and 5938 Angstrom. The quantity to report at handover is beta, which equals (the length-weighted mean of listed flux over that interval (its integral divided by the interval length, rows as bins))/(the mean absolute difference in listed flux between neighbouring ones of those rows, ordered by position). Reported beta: 34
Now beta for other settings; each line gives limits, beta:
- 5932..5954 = 21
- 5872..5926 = 21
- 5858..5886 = 31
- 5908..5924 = 29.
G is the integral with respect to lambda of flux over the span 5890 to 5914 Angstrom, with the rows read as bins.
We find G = 365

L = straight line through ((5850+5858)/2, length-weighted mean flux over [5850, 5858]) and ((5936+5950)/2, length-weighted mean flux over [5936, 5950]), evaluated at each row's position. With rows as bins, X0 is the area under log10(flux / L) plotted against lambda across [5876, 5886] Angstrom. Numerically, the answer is -0.11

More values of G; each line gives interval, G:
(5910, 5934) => 399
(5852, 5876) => 404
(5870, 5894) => 377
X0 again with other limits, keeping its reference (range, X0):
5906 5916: -0.04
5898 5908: -0.19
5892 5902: -0.73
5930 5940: -0.10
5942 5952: -0.03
